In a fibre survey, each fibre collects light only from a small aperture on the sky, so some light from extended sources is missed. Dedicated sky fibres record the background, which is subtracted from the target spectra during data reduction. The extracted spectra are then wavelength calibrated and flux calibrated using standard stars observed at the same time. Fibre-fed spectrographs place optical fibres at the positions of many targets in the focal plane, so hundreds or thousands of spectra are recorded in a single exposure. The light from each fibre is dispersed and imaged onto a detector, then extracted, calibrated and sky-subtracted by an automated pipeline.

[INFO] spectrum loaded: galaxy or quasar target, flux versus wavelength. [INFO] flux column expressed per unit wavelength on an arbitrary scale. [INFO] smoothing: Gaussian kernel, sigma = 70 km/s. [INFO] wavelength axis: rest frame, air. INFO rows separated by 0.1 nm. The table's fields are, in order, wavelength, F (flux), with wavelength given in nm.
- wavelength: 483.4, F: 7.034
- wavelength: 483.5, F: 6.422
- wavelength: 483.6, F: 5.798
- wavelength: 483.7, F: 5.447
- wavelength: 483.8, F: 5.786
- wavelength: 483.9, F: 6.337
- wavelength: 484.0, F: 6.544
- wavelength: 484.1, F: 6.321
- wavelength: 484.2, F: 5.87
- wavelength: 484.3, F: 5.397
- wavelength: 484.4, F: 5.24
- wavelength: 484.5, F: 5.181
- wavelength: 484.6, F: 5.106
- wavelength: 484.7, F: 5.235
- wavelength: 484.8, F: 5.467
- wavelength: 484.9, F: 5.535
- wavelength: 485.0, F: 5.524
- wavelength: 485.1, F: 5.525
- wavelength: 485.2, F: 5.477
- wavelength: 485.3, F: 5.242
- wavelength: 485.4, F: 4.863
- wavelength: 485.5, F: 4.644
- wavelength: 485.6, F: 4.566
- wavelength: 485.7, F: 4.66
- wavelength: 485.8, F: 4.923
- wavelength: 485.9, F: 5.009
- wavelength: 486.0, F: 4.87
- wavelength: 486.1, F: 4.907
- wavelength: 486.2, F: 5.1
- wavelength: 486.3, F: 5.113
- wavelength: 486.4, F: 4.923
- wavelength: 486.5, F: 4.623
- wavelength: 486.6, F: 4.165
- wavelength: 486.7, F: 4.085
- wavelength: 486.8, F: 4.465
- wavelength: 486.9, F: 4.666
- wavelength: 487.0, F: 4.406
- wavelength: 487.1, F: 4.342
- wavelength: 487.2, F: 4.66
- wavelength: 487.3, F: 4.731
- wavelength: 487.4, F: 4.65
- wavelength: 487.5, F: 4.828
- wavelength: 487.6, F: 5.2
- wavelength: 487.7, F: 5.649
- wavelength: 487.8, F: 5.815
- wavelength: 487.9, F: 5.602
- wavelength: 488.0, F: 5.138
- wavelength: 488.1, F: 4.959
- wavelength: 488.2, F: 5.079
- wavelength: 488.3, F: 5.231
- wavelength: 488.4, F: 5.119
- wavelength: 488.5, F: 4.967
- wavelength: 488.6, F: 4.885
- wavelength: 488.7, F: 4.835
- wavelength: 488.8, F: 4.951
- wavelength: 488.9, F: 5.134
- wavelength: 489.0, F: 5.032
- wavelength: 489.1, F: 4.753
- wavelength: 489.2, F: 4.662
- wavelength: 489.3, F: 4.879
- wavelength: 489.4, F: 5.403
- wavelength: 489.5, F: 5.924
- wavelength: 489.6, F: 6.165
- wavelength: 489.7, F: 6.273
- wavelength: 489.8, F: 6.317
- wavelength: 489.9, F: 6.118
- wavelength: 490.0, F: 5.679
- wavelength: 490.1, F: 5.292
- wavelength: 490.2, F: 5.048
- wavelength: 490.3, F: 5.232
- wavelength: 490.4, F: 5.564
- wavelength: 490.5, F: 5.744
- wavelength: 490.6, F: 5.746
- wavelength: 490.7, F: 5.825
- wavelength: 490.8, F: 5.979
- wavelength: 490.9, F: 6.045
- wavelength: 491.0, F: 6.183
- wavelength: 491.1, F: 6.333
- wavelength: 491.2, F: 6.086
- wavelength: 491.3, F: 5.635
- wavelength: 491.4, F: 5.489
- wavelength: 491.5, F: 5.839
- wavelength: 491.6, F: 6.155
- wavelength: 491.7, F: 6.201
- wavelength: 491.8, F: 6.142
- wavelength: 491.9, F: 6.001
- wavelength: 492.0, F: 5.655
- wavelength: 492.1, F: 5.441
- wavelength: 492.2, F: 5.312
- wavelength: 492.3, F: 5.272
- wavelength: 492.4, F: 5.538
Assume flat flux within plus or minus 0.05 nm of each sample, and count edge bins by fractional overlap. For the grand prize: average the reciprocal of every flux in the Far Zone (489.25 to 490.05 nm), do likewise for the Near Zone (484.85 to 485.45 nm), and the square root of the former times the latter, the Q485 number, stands 0.179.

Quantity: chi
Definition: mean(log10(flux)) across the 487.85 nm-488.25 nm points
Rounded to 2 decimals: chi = 0.72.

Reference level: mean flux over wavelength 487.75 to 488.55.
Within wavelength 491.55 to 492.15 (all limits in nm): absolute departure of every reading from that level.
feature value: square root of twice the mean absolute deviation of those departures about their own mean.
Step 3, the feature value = 0.72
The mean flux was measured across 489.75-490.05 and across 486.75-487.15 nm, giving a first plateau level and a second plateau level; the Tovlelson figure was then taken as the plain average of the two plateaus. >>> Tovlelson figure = 5.25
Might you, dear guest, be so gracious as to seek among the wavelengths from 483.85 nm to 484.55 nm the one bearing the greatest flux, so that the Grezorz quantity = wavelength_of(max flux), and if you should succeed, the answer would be 484.0 nm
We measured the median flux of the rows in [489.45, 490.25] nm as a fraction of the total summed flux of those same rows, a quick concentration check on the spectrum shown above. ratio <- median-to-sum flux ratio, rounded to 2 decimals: 0.13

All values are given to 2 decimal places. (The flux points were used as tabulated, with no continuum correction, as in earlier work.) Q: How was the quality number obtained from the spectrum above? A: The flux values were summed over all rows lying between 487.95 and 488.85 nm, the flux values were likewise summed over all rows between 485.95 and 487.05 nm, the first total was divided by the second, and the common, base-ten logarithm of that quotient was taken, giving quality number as -0.06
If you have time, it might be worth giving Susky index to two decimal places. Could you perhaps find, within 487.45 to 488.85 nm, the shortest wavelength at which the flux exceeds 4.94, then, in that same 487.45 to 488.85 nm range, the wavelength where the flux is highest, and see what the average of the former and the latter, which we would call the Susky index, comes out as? 487.70 nm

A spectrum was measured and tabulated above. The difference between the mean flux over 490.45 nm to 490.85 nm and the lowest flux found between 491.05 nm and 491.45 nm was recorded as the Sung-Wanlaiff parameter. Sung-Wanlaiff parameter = 0.3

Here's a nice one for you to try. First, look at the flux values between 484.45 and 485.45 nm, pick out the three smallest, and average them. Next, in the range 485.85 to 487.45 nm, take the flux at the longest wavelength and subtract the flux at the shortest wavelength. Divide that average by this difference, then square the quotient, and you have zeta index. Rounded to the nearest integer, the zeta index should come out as 198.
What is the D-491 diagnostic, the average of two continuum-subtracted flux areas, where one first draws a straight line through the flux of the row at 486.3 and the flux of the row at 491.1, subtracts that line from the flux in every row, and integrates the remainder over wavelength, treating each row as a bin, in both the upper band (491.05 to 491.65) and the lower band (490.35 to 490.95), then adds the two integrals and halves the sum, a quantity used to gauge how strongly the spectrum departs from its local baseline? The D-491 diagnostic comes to -0.26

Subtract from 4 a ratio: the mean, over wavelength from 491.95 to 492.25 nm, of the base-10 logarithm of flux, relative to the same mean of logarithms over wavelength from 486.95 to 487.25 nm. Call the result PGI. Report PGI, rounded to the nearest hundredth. 2.87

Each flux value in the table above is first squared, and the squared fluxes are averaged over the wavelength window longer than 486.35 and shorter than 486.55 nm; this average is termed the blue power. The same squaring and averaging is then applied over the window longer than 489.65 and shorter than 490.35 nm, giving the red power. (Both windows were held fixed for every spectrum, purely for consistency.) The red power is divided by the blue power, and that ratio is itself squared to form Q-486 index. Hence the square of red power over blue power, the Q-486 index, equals 2.1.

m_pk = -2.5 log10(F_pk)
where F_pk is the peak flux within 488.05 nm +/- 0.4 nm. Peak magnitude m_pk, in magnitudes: -1.91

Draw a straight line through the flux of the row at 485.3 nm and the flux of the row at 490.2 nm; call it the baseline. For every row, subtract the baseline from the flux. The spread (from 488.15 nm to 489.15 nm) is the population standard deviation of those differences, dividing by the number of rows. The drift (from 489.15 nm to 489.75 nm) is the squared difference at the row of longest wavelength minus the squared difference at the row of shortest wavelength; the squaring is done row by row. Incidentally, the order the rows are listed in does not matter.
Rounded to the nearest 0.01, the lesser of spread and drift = 0.13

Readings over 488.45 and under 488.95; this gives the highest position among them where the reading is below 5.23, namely 488.9 nm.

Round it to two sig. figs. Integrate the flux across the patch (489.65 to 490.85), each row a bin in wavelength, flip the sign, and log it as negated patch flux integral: -6.9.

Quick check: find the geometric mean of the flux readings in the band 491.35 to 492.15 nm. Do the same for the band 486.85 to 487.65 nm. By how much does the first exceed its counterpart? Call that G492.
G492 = 1.2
